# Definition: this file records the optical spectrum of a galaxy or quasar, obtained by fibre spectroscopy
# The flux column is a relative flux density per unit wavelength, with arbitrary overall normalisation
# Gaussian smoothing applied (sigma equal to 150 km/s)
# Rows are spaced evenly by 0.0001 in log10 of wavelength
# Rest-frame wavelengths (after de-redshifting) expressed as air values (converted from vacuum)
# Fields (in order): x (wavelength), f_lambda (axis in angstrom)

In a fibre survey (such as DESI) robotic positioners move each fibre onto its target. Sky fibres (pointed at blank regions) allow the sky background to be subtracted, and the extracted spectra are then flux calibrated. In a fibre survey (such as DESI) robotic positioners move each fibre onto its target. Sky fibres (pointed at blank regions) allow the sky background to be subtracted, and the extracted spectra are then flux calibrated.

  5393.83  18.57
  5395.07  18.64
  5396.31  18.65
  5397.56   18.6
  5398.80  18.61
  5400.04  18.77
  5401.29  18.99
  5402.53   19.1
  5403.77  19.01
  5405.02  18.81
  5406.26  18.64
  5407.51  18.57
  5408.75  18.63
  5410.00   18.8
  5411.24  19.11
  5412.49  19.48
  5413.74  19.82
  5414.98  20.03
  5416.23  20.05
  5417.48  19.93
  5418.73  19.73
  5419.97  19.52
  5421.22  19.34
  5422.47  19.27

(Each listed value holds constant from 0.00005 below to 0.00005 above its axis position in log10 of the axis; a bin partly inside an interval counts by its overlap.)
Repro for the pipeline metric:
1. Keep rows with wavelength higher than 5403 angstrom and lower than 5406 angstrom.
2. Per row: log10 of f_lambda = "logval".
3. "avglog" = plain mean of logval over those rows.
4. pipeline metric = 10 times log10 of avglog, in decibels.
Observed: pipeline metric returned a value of 1.06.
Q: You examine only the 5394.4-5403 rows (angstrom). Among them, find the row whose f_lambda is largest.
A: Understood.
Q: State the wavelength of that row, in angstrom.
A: 5402.53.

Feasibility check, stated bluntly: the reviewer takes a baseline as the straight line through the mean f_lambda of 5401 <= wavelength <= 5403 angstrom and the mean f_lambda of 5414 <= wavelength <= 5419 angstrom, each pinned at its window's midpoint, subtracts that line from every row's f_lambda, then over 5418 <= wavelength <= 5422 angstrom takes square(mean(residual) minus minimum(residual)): 0.07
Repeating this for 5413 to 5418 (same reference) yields 0.02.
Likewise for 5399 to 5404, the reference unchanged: 0.01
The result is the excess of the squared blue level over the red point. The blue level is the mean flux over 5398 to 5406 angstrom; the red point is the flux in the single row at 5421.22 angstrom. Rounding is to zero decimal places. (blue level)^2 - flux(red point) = 337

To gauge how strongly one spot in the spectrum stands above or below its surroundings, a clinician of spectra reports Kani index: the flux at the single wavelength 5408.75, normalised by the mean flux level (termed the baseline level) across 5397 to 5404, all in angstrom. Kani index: 0.99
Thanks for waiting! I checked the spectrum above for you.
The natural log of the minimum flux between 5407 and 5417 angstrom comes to 2.92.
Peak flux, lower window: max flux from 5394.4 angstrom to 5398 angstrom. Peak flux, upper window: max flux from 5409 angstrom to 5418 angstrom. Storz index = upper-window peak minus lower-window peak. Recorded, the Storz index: 1.4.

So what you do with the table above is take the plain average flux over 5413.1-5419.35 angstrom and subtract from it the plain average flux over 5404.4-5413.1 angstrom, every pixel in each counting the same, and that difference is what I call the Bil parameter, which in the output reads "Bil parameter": 1.0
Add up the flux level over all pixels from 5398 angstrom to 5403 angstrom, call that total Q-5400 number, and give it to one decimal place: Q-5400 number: 75.5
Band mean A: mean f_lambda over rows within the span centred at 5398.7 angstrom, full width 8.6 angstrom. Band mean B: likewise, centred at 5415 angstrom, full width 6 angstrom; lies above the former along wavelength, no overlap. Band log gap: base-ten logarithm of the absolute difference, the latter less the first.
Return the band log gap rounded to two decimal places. 0.04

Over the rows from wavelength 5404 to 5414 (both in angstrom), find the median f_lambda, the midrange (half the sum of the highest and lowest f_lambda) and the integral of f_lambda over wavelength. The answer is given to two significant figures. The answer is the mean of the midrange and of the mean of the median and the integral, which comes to 62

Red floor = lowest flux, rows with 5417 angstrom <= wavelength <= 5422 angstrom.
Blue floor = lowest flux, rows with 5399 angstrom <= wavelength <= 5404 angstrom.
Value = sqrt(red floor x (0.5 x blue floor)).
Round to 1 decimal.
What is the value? 13.5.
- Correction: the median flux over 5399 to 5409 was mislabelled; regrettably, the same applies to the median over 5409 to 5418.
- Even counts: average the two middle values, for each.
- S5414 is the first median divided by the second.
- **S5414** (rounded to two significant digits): 0.95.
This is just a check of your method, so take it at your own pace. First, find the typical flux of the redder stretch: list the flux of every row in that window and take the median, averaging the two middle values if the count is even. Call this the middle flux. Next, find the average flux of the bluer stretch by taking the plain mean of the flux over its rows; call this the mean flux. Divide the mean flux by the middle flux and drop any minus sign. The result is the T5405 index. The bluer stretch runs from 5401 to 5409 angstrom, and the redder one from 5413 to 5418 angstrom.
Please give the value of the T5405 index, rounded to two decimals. 0.94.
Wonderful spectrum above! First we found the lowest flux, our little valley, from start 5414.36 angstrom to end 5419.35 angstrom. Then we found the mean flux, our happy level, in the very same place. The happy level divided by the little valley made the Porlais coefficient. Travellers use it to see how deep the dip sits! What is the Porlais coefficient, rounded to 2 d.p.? 1.01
